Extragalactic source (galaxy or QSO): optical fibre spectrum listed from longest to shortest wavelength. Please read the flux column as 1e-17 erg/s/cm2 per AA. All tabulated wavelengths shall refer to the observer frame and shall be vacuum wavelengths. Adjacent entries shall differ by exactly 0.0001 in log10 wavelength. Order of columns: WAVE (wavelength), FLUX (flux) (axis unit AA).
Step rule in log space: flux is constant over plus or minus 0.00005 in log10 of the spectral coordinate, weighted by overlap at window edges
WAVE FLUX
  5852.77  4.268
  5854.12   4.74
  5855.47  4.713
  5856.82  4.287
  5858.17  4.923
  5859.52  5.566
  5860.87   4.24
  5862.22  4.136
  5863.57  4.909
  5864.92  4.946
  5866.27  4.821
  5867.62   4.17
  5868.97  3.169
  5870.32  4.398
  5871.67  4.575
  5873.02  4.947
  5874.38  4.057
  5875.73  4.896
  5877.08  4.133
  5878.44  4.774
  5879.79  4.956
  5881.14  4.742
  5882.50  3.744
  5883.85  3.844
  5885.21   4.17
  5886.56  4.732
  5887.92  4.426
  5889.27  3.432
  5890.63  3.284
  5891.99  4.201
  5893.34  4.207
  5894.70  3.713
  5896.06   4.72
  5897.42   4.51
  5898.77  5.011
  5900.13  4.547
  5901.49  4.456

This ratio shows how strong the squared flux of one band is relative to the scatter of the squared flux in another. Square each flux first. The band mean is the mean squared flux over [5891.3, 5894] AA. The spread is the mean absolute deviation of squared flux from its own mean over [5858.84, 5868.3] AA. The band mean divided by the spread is 4.4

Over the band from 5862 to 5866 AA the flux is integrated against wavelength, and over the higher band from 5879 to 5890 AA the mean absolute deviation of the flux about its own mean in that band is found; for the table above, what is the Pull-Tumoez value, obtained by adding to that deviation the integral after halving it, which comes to 10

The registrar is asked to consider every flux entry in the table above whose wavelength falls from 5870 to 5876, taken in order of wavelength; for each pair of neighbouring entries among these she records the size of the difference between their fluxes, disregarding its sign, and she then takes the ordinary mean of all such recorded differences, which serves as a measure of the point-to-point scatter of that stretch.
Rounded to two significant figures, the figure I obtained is 0.57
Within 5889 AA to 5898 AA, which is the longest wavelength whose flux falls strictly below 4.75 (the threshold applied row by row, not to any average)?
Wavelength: 5897.42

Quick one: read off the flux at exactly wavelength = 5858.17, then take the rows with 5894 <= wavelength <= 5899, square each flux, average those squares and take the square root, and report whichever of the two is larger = 4.9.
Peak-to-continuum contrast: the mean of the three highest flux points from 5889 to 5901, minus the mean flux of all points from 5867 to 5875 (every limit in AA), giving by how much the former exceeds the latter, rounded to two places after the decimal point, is 0.54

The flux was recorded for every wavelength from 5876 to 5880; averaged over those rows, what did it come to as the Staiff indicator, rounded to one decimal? 4.6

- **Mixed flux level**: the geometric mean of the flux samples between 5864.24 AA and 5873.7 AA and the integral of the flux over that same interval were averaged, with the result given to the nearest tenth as 23.2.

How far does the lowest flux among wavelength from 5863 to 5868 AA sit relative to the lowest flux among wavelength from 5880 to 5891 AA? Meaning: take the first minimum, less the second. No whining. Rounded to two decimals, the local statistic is 0.89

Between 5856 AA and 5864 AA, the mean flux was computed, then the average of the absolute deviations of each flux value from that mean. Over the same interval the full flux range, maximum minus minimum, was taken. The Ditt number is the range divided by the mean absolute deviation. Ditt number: 3.14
